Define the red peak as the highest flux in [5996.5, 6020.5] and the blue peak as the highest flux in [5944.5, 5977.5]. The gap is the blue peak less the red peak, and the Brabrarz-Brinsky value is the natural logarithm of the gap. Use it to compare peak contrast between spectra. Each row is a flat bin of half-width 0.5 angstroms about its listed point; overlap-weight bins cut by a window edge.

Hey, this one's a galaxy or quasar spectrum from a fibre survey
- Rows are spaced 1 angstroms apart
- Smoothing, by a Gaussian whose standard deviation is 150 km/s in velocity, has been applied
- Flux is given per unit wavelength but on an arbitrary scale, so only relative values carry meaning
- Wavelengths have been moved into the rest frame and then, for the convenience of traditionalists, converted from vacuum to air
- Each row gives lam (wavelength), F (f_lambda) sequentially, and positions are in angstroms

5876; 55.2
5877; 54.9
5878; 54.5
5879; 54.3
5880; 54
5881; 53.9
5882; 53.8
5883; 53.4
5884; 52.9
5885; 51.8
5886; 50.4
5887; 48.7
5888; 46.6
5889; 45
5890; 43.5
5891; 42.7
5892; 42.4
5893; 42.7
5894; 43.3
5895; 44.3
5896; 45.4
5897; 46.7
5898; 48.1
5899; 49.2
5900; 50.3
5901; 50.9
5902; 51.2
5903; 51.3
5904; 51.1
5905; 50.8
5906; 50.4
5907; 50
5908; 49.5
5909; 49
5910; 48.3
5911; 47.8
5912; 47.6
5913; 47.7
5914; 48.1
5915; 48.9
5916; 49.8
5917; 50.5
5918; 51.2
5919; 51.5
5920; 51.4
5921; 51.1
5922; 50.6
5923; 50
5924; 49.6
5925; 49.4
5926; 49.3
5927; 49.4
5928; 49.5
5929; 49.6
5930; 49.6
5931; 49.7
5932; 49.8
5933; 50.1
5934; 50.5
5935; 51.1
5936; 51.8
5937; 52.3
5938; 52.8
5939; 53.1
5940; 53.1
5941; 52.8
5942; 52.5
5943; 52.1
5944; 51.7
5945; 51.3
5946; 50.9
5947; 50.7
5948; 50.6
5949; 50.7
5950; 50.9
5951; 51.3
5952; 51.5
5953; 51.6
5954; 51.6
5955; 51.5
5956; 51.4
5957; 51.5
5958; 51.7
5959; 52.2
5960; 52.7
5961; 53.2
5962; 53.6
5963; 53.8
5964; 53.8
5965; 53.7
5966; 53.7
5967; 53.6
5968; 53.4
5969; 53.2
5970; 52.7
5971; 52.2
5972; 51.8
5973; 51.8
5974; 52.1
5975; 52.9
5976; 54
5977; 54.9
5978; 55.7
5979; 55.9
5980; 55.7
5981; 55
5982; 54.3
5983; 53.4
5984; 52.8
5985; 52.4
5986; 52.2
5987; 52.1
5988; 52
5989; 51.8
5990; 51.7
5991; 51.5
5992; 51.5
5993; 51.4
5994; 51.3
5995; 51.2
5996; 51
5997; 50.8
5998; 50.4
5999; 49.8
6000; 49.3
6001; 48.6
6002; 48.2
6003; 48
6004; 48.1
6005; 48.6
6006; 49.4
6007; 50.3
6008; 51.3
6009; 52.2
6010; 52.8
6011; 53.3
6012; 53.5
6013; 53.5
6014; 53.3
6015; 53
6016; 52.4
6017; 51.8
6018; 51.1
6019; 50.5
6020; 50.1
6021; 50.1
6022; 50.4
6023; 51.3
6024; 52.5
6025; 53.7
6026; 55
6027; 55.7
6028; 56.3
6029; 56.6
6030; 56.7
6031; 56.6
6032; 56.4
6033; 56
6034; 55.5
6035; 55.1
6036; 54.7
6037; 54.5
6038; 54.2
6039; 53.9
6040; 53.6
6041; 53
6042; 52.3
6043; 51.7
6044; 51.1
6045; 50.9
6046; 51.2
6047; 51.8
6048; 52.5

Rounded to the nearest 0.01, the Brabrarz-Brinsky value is 0.34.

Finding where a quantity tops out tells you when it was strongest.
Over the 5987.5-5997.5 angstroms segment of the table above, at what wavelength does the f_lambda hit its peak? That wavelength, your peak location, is 5988 angstroms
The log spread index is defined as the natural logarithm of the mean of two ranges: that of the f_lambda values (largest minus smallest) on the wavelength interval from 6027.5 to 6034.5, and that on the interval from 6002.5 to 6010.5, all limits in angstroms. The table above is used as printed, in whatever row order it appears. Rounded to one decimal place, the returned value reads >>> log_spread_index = 1.1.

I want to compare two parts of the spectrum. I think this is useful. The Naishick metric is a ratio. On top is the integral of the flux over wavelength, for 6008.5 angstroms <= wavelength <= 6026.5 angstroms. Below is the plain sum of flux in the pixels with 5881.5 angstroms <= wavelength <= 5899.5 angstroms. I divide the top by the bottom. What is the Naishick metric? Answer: 1.11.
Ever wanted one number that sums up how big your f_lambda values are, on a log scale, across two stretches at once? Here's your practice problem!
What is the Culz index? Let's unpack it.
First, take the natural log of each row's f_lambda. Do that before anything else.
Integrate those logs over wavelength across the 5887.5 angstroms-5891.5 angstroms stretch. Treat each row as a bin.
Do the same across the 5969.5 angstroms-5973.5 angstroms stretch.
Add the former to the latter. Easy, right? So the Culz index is 31.0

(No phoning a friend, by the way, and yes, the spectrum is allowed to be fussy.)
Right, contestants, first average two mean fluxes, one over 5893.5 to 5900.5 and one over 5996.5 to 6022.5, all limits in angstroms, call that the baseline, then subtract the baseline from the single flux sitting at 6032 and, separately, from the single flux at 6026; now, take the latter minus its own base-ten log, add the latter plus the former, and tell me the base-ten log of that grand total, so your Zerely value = 1.28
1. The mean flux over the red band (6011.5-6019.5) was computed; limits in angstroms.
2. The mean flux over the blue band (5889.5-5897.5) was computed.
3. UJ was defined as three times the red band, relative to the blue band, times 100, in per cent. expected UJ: 358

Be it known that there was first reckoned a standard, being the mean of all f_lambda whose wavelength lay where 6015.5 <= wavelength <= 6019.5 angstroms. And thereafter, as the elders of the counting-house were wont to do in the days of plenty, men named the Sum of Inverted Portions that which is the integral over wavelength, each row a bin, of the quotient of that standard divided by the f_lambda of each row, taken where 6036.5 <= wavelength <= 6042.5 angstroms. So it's 5.76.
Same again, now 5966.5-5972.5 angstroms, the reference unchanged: 5.85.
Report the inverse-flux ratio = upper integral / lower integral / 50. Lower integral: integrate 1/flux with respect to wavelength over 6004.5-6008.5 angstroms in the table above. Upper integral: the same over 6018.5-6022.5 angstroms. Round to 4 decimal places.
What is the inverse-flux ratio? 0.0198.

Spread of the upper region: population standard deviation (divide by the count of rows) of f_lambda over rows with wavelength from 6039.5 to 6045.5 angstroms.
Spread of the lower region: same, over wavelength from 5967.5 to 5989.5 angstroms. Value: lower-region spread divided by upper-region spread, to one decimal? 1.4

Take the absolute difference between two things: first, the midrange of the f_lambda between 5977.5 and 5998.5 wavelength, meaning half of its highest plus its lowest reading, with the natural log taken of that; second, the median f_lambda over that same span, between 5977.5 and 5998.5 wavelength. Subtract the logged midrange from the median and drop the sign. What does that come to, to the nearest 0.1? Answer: 48.0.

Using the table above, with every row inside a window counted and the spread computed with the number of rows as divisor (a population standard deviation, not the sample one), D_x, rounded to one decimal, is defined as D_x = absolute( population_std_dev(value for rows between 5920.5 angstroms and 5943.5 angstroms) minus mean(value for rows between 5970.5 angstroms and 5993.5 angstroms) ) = 51.7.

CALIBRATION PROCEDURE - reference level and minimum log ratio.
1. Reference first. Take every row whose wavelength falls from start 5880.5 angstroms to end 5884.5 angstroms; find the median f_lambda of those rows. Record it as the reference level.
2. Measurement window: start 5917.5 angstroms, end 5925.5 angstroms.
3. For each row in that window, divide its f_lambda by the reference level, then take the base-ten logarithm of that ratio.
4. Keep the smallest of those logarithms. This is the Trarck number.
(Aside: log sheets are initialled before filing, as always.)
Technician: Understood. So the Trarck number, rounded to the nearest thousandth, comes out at -0.035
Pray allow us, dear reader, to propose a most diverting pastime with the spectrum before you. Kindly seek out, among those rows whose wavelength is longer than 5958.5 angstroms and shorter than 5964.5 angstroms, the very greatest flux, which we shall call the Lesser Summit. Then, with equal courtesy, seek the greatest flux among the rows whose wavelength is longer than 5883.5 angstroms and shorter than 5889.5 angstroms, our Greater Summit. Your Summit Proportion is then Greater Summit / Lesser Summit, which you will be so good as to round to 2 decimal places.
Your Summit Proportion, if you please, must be 0.98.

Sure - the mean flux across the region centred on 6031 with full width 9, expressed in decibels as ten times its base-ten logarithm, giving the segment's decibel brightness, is 17.5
